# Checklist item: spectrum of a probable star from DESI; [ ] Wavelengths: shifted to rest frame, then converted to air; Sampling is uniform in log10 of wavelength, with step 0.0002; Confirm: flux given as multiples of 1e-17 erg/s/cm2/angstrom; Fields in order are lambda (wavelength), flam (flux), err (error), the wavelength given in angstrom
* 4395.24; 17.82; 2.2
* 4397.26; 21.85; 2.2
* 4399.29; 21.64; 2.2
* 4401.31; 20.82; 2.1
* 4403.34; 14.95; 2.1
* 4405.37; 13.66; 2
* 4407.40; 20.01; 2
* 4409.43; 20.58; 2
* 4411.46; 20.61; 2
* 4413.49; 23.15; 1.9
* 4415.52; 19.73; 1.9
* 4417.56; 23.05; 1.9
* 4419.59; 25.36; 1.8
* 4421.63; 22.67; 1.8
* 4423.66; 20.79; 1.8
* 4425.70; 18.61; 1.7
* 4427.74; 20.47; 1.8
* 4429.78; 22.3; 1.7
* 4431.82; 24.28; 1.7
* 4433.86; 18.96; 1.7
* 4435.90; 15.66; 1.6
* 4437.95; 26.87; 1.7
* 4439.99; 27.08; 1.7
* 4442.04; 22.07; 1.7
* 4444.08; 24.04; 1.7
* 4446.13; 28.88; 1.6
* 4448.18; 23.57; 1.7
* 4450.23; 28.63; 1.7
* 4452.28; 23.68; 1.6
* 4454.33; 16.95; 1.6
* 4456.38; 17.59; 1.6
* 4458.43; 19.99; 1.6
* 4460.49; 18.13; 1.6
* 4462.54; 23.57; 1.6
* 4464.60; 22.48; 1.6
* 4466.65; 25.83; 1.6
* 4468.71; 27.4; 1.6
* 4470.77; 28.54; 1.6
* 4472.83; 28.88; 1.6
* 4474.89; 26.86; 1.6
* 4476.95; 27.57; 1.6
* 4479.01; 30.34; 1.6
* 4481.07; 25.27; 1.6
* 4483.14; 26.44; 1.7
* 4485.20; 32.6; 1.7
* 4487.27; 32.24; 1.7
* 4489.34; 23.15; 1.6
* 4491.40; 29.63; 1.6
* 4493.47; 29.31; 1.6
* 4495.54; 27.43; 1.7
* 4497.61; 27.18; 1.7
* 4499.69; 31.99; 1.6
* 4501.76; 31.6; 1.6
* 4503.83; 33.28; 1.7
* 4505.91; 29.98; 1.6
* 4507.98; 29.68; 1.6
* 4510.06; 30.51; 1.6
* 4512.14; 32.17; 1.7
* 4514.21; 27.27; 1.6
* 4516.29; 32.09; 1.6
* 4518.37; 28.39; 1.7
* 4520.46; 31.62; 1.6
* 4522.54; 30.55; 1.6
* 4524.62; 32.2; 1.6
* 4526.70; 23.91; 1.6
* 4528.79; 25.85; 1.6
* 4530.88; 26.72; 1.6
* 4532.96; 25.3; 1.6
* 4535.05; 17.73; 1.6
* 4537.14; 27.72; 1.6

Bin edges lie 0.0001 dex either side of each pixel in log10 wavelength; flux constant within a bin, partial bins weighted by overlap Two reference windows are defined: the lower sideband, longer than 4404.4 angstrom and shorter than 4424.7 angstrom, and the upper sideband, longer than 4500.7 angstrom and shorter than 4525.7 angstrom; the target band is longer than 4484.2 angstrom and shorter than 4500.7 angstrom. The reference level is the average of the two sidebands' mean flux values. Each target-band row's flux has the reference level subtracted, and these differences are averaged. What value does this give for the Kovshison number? 3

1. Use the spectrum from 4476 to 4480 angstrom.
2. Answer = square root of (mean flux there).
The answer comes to 5.38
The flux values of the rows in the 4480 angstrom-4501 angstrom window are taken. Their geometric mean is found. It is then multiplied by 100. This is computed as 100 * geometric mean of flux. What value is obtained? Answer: 2836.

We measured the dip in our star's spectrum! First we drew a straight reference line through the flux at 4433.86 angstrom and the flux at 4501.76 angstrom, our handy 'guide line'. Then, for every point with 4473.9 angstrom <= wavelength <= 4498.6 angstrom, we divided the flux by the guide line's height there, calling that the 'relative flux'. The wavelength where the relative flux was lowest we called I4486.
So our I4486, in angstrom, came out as 4489.34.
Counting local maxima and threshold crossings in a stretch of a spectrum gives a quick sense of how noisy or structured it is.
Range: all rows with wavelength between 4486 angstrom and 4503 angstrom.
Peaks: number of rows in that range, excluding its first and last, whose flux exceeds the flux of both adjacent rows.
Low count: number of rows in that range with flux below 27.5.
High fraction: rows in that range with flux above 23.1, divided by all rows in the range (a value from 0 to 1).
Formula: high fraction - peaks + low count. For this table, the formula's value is 2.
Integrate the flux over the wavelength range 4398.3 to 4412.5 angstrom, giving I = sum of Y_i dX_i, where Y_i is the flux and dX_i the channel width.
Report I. 268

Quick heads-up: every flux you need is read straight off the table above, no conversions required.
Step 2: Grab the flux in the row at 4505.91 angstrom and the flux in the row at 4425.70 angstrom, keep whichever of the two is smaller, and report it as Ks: 19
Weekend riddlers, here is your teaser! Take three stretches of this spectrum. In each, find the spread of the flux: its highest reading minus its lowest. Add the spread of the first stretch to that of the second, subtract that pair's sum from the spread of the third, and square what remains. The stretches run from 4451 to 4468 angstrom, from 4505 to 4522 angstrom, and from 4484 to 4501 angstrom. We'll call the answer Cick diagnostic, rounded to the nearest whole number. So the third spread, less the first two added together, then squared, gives 19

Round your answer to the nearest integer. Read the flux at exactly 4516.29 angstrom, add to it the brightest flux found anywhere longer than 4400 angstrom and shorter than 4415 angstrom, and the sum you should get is 55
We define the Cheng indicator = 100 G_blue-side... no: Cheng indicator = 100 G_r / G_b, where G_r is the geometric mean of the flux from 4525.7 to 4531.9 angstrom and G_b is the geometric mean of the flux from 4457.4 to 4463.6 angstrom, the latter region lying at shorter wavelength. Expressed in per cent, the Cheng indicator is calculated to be 125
